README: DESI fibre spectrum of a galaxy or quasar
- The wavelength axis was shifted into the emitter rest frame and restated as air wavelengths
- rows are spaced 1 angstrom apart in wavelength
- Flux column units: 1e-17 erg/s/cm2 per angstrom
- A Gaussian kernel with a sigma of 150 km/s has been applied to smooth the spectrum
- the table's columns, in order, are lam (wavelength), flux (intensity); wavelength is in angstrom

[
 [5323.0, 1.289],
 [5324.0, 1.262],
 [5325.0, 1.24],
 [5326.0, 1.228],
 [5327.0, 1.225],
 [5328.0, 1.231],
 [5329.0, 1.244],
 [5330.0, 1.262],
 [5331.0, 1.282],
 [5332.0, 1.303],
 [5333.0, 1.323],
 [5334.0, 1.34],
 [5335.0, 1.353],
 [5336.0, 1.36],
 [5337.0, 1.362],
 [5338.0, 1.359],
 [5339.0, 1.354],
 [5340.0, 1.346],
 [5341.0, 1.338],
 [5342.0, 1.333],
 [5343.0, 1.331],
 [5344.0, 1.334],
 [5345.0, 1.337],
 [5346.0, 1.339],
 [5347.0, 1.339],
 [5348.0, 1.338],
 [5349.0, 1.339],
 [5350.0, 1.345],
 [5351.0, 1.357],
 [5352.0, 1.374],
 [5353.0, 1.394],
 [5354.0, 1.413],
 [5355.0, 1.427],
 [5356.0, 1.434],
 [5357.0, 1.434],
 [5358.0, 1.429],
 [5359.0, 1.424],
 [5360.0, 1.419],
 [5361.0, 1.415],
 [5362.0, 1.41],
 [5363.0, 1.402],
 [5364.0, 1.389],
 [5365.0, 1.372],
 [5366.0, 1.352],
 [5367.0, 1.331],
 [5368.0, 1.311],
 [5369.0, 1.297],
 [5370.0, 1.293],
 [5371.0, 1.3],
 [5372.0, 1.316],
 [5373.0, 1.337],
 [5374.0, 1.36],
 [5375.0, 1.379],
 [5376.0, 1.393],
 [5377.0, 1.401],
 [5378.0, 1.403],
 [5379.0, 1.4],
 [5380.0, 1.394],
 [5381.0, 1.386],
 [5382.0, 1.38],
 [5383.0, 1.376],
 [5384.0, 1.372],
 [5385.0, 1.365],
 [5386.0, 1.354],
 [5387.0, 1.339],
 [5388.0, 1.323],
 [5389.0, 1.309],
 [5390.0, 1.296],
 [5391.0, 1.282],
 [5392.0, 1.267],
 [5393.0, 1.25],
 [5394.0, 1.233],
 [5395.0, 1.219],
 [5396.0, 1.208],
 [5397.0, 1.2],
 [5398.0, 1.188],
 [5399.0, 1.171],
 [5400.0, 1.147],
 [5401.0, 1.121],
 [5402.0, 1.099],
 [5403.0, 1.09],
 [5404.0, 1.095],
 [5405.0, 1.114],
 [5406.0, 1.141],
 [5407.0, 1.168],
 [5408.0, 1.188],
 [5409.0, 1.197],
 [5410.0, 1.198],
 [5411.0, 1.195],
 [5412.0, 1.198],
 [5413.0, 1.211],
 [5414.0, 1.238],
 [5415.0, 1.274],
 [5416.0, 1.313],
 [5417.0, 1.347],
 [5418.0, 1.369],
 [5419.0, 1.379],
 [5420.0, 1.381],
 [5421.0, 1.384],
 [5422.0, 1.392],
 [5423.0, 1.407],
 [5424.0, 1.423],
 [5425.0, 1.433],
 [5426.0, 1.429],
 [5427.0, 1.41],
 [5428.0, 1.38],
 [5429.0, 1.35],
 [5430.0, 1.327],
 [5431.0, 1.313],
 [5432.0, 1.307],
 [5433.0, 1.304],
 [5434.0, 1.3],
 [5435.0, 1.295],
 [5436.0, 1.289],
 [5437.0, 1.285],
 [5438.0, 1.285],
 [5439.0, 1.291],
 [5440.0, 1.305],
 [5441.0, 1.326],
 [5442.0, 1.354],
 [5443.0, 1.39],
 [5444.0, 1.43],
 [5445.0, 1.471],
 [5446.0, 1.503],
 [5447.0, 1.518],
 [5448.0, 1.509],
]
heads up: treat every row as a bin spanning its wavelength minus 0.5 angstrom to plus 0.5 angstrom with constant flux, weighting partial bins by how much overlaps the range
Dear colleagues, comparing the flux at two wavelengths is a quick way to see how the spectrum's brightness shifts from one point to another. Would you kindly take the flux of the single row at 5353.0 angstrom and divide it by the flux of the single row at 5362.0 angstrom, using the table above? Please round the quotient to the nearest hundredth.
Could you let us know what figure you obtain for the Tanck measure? 0.99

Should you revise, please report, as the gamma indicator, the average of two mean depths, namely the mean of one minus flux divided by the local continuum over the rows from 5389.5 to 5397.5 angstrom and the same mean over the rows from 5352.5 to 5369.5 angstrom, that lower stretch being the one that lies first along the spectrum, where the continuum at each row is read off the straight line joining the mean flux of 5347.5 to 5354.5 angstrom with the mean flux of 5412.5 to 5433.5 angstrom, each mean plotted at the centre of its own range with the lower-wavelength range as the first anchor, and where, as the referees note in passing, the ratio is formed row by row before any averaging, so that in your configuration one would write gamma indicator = 0.031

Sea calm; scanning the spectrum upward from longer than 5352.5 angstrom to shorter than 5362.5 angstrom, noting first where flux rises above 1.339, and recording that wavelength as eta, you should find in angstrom 5353.0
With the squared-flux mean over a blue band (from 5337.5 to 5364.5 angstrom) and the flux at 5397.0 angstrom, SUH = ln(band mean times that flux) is 0.82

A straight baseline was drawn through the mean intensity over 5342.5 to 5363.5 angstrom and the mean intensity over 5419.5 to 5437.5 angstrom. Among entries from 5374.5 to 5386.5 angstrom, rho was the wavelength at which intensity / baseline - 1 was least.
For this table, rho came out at 5386.0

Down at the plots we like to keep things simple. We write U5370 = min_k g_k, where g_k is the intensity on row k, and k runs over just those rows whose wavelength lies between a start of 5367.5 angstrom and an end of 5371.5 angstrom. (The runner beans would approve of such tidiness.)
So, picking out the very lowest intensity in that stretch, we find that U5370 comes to 1.293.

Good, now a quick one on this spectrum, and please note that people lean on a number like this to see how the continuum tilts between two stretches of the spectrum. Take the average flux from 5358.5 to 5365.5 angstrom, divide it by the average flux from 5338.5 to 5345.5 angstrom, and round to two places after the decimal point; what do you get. 1.05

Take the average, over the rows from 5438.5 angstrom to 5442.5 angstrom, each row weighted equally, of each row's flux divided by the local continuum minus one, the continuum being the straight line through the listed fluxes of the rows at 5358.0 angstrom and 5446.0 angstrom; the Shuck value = -0.12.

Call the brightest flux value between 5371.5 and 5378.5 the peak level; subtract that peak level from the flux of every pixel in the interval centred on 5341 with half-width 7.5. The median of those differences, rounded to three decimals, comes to -0.064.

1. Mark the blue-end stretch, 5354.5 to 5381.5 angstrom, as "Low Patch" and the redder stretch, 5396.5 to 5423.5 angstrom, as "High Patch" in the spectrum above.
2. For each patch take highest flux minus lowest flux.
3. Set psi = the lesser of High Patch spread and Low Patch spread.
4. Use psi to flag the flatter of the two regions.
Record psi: 0.141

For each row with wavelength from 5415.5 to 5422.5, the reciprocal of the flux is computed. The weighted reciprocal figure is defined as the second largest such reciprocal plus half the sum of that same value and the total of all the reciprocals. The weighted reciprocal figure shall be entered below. 3.676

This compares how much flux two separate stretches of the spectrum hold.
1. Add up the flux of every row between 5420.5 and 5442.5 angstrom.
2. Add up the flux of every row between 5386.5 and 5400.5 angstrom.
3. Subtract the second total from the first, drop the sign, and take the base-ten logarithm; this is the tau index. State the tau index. 1.08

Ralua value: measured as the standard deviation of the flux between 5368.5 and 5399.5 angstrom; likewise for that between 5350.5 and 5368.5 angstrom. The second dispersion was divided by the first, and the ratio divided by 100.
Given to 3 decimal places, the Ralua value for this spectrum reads 0.005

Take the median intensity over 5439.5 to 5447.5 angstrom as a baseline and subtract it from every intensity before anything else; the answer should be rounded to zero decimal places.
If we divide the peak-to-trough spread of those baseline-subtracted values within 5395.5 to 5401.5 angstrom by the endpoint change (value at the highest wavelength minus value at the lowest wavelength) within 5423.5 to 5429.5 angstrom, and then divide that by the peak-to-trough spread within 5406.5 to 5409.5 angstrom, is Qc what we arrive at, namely -41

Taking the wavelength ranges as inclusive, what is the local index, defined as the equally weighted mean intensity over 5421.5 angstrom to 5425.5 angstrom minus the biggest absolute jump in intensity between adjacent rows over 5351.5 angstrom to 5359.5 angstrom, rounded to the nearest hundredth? 1.39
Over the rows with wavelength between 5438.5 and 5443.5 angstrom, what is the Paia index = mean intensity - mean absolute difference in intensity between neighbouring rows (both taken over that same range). 1.31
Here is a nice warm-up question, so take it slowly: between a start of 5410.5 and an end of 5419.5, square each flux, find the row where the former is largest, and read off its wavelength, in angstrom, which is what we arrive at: 5419.0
